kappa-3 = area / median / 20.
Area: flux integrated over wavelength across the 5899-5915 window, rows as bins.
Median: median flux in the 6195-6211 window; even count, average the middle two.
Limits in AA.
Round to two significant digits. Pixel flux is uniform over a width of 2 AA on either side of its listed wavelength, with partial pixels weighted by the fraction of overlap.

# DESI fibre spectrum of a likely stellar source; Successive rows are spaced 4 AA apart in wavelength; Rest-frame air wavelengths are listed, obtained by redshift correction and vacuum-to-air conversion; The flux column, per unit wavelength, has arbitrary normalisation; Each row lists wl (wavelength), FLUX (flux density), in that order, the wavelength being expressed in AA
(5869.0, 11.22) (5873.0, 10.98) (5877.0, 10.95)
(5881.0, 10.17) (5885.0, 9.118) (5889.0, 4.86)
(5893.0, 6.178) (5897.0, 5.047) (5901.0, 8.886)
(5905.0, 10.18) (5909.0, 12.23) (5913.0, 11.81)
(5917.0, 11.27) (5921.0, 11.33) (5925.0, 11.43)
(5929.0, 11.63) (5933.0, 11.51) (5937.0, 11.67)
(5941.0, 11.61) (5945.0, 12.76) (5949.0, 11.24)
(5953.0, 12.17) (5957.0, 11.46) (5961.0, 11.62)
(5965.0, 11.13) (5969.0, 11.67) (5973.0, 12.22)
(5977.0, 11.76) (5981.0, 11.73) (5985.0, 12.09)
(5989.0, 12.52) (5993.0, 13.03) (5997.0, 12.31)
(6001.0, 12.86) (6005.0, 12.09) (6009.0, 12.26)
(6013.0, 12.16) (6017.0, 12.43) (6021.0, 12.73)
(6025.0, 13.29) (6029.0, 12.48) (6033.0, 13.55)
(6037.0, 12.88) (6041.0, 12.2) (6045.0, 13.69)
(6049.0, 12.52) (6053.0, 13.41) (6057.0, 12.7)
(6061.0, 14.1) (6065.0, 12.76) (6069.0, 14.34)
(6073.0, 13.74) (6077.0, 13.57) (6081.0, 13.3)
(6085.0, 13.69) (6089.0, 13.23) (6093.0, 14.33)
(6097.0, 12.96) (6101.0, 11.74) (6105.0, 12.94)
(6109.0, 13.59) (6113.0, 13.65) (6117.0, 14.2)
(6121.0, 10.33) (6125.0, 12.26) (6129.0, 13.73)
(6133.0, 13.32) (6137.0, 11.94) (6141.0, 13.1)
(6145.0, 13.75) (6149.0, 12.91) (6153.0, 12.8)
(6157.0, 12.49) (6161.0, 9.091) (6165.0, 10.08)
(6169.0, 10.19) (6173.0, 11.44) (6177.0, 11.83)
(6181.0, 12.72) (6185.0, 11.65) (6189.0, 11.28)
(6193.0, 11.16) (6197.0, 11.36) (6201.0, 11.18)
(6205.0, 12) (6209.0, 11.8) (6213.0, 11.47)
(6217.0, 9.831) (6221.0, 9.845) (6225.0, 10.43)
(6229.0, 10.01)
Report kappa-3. 0.74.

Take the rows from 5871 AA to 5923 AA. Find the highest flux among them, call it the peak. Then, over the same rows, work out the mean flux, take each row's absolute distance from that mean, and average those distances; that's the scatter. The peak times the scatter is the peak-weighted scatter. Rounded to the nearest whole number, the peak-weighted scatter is 25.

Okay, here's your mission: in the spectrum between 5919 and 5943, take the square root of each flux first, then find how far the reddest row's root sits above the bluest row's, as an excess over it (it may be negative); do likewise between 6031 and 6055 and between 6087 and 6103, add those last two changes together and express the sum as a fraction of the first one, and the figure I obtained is -5.6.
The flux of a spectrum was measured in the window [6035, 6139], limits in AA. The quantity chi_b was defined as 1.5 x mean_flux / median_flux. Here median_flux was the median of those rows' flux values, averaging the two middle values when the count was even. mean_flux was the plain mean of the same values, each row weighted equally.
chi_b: 1.479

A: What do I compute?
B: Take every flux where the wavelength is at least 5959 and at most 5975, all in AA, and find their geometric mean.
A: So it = 11.7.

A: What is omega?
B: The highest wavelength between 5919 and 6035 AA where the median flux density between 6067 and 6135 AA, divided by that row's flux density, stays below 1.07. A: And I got 6033.0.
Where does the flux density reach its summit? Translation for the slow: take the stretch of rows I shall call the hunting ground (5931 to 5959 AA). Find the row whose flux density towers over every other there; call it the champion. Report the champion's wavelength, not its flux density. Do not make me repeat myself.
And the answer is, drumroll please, 5945.0 AA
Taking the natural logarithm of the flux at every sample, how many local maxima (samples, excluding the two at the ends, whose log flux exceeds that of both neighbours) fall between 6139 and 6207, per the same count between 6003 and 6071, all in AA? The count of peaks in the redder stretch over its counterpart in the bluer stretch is 0.50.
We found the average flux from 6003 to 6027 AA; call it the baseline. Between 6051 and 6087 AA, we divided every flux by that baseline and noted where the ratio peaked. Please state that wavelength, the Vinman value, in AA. 6069.0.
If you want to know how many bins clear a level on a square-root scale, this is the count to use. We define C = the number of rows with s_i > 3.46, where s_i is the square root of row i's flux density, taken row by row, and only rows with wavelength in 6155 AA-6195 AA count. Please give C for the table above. 2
